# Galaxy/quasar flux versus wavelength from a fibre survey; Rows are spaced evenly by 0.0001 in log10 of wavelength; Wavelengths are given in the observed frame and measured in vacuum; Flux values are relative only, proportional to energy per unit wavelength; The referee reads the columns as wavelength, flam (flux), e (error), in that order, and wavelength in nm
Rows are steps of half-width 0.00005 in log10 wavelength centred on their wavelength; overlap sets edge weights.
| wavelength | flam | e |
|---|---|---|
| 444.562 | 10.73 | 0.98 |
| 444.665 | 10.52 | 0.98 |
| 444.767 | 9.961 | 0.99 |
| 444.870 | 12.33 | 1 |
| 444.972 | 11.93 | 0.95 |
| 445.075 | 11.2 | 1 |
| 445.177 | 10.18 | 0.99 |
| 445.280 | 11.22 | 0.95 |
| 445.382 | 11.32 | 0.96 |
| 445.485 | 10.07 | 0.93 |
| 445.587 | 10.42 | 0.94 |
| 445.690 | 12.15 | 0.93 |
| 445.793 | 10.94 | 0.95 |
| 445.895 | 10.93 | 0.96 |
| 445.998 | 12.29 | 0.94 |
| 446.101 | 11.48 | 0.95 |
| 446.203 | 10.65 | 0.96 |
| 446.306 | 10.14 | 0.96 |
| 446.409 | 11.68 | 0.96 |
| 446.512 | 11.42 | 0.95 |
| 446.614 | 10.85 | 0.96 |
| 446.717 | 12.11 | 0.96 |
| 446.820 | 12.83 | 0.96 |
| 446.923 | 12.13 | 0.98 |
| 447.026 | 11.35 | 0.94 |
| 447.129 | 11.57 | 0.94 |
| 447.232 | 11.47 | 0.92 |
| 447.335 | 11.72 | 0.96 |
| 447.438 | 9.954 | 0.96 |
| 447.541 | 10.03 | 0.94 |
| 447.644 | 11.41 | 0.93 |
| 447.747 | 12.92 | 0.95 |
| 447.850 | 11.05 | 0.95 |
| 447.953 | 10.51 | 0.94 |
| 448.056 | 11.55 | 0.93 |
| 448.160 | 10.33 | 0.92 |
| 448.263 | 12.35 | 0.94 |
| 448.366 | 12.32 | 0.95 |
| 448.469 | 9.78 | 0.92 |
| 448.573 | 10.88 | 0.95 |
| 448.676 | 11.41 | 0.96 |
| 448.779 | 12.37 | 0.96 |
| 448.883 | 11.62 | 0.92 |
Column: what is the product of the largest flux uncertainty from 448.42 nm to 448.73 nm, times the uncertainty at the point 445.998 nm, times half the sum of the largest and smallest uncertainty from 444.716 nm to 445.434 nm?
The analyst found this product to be 0.880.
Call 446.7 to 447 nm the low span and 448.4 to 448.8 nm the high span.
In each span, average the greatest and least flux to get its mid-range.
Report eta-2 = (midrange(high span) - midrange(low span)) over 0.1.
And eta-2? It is -14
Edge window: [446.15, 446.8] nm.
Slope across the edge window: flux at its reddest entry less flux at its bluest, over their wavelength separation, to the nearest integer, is 3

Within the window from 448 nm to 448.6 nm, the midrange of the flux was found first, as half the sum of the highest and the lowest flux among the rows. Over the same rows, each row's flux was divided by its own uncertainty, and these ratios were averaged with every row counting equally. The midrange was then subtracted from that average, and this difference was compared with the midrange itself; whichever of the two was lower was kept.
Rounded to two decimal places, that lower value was 0.91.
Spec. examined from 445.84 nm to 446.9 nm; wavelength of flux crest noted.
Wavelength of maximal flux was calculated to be 446.820 nm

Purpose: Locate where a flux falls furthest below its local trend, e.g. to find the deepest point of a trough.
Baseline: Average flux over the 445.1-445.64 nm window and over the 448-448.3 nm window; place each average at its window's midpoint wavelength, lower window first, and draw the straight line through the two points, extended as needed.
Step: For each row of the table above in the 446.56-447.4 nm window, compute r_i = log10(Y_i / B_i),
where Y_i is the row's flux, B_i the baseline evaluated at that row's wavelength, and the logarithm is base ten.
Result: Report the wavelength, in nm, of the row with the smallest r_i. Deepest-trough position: 446.614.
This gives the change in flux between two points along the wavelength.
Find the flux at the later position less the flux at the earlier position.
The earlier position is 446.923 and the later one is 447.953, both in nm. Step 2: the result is -1.6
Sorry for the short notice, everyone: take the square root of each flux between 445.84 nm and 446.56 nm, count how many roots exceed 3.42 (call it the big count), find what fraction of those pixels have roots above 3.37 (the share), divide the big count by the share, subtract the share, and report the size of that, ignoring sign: 1.2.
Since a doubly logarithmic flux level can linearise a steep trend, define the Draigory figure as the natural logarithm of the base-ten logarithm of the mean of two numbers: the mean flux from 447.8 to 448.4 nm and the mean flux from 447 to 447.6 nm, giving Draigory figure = 0.047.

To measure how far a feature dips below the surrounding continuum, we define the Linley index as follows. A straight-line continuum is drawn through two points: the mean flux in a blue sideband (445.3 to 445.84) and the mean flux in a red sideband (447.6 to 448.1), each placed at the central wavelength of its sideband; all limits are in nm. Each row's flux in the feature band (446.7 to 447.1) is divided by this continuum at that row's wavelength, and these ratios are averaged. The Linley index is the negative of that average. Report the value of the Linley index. -1.07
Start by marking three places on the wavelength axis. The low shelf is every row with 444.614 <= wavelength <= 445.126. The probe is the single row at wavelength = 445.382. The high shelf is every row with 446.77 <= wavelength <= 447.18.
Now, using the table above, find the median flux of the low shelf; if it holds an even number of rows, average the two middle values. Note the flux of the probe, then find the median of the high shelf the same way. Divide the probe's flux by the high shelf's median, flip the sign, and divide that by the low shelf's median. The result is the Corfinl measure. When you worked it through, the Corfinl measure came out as -0.085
